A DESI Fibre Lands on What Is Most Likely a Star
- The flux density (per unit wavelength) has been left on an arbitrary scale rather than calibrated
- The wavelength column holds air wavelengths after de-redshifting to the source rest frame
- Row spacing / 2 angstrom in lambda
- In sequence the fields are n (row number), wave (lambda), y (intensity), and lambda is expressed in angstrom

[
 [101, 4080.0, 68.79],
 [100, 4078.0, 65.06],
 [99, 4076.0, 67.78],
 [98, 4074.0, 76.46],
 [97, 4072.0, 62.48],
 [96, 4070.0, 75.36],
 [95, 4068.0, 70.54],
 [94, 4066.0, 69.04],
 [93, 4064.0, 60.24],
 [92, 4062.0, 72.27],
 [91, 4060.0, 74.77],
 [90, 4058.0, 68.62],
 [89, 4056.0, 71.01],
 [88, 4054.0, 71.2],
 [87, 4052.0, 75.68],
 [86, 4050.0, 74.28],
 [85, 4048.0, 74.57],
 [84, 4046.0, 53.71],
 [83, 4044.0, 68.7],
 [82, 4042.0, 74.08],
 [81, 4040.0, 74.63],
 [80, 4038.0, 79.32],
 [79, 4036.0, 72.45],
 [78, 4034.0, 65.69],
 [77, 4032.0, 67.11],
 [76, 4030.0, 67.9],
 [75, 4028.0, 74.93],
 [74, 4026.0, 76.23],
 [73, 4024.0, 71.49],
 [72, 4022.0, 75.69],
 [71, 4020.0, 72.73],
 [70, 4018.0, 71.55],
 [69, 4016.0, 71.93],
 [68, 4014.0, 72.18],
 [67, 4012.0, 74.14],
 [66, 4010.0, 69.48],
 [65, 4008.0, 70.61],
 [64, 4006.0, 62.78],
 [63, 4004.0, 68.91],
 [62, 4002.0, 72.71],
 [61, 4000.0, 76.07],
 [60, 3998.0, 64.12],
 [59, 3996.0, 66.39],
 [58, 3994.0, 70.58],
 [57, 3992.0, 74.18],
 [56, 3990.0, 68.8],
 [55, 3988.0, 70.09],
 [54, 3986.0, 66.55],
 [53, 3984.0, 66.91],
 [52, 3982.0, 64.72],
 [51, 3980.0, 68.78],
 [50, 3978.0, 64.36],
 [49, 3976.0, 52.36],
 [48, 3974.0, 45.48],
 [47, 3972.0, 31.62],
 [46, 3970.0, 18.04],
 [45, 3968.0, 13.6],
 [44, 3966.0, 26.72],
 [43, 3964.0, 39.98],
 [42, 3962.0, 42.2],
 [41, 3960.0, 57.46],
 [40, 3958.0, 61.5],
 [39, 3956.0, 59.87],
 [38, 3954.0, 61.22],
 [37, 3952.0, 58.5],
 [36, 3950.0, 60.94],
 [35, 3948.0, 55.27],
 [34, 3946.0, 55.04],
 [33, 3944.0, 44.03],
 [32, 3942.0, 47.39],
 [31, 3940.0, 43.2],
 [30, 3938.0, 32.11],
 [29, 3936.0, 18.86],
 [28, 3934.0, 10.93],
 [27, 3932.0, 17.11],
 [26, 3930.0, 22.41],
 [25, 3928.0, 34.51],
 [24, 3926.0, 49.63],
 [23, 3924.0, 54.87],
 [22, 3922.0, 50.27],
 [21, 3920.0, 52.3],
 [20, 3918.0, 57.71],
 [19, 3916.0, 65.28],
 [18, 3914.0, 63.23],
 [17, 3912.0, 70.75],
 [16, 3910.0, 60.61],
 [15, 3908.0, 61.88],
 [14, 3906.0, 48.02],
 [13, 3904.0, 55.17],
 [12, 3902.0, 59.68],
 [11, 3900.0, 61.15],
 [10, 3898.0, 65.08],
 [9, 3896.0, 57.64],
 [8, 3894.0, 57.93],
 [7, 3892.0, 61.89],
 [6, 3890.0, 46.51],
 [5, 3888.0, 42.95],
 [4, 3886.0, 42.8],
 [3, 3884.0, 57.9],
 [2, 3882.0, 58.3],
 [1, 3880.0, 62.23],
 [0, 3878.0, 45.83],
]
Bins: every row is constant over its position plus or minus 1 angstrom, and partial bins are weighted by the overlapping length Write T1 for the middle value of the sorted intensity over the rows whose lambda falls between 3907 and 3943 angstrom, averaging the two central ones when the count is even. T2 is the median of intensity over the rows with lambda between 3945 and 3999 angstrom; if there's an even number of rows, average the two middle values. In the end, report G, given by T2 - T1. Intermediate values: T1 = 50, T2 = 61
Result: 11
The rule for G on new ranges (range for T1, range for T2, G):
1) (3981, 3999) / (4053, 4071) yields 4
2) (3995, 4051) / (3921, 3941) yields -39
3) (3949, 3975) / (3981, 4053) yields 26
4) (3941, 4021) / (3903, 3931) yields -9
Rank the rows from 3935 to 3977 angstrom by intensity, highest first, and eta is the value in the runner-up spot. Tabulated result 61.22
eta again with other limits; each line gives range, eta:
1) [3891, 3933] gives 65.28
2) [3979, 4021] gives 74.18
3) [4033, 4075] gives 76.46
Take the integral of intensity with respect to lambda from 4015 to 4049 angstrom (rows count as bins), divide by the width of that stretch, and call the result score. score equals 71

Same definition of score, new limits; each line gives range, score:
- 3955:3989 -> 50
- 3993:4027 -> 71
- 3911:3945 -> 43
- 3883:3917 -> 58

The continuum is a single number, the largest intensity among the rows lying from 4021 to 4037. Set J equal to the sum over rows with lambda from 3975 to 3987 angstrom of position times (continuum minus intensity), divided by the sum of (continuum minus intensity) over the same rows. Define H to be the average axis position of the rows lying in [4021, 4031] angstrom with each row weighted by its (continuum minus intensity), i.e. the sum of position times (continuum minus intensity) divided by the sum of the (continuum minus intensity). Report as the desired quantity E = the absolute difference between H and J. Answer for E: 47.6 angstrom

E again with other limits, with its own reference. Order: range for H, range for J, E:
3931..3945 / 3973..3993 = 42.8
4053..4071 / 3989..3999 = 67.0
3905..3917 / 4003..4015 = 97.9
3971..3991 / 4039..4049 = 67.7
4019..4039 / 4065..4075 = 39.8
